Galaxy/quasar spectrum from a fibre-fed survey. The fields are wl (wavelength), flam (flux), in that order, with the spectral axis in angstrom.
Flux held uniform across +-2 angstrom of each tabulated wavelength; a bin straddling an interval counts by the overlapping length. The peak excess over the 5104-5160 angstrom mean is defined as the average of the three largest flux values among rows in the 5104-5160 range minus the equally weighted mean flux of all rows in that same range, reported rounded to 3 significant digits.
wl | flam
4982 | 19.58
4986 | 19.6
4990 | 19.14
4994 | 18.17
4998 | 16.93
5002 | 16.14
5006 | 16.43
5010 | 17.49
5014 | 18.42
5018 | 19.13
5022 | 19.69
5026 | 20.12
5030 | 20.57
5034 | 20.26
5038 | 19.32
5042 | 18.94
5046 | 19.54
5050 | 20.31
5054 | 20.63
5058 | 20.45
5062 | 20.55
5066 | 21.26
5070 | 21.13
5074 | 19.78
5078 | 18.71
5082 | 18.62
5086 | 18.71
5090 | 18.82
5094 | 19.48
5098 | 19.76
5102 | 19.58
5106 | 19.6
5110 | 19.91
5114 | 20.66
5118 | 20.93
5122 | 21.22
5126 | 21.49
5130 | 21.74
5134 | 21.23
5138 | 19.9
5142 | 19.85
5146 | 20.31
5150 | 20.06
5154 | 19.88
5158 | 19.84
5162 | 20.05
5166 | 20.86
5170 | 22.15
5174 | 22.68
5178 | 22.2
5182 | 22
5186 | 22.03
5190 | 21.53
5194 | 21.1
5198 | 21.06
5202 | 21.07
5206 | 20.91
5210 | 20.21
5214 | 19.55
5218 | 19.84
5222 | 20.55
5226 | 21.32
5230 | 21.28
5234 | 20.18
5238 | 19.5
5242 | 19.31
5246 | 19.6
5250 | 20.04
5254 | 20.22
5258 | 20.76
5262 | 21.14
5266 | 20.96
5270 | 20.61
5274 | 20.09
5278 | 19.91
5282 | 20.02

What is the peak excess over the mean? 1.01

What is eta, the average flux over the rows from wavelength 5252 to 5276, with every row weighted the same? 20.6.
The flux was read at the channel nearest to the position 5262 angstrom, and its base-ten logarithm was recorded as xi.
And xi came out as 1.325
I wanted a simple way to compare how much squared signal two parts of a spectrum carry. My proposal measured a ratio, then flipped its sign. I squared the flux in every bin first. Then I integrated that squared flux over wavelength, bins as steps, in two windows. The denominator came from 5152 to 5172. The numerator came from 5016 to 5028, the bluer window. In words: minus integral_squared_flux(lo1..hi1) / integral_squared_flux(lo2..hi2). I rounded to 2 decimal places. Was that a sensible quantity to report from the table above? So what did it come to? -0.55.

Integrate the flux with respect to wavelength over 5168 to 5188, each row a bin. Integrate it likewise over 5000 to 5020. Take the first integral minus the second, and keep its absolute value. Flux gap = 94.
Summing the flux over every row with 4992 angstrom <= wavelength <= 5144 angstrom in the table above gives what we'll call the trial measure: 745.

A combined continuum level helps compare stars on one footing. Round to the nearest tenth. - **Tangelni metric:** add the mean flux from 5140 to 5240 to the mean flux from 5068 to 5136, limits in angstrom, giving 40.9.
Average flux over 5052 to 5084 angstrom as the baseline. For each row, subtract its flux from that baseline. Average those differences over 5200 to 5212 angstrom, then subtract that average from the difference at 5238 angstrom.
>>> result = 1.2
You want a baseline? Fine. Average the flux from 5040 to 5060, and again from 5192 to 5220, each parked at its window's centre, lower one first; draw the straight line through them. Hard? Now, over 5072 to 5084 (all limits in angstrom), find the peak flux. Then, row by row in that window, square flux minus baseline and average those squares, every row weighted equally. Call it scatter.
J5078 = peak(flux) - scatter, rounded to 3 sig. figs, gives 18.4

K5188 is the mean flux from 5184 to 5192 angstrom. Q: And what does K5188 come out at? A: 21.8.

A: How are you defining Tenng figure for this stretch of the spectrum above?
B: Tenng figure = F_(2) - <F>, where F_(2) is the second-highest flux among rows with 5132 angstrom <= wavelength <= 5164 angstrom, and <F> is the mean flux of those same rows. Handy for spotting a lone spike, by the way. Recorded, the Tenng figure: 0.2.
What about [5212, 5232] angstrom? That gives 0.8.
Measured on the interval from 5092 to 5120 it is 0.7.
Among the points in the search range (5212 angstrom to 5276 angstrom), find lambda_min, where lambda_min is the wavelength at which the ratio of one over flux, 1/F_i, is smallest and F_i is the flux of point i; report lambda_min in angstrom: 5226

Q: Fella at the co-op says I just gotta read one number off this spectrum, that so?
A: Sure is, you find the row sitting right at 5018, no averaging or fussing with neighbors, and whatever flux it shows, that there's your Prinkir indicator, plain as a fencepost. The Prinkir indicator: 19.13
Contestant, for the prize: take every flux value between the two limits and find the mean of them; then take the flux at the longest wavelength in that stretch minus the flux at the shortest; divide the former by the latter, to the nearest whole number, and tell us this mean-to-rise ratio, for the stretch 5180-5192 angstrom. -46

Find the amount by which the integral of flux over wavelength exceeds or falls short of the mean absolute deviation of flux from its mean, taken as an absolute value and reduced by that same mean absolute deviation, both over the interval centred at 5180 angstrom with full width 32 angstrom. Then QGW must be 697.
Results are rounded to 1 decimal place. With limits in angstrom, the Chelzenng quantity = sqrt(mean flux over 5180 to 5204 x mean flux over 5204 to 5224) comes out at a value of 20.8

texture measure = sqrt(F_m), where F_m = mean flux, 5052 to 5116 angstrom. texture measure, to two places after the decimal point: 4.46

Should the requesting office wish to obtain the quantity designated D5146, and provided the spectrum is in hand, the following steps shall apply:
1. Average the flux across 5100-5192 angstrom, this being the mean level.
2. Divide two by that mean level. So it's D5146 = 0.096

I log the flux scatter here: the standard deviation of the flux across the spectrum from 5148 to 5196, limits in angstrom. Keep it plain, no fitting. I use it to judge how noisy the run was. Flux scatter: 1.0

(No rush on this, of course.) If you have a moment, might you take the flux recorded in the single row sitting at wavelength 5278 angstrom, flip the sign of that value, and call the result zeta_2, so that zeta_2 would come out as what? -19.9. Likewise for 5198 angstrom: -21.1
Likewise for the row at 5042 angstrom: -18.9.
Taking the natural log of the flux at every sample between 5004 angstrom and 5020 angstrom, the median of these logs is 2.89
